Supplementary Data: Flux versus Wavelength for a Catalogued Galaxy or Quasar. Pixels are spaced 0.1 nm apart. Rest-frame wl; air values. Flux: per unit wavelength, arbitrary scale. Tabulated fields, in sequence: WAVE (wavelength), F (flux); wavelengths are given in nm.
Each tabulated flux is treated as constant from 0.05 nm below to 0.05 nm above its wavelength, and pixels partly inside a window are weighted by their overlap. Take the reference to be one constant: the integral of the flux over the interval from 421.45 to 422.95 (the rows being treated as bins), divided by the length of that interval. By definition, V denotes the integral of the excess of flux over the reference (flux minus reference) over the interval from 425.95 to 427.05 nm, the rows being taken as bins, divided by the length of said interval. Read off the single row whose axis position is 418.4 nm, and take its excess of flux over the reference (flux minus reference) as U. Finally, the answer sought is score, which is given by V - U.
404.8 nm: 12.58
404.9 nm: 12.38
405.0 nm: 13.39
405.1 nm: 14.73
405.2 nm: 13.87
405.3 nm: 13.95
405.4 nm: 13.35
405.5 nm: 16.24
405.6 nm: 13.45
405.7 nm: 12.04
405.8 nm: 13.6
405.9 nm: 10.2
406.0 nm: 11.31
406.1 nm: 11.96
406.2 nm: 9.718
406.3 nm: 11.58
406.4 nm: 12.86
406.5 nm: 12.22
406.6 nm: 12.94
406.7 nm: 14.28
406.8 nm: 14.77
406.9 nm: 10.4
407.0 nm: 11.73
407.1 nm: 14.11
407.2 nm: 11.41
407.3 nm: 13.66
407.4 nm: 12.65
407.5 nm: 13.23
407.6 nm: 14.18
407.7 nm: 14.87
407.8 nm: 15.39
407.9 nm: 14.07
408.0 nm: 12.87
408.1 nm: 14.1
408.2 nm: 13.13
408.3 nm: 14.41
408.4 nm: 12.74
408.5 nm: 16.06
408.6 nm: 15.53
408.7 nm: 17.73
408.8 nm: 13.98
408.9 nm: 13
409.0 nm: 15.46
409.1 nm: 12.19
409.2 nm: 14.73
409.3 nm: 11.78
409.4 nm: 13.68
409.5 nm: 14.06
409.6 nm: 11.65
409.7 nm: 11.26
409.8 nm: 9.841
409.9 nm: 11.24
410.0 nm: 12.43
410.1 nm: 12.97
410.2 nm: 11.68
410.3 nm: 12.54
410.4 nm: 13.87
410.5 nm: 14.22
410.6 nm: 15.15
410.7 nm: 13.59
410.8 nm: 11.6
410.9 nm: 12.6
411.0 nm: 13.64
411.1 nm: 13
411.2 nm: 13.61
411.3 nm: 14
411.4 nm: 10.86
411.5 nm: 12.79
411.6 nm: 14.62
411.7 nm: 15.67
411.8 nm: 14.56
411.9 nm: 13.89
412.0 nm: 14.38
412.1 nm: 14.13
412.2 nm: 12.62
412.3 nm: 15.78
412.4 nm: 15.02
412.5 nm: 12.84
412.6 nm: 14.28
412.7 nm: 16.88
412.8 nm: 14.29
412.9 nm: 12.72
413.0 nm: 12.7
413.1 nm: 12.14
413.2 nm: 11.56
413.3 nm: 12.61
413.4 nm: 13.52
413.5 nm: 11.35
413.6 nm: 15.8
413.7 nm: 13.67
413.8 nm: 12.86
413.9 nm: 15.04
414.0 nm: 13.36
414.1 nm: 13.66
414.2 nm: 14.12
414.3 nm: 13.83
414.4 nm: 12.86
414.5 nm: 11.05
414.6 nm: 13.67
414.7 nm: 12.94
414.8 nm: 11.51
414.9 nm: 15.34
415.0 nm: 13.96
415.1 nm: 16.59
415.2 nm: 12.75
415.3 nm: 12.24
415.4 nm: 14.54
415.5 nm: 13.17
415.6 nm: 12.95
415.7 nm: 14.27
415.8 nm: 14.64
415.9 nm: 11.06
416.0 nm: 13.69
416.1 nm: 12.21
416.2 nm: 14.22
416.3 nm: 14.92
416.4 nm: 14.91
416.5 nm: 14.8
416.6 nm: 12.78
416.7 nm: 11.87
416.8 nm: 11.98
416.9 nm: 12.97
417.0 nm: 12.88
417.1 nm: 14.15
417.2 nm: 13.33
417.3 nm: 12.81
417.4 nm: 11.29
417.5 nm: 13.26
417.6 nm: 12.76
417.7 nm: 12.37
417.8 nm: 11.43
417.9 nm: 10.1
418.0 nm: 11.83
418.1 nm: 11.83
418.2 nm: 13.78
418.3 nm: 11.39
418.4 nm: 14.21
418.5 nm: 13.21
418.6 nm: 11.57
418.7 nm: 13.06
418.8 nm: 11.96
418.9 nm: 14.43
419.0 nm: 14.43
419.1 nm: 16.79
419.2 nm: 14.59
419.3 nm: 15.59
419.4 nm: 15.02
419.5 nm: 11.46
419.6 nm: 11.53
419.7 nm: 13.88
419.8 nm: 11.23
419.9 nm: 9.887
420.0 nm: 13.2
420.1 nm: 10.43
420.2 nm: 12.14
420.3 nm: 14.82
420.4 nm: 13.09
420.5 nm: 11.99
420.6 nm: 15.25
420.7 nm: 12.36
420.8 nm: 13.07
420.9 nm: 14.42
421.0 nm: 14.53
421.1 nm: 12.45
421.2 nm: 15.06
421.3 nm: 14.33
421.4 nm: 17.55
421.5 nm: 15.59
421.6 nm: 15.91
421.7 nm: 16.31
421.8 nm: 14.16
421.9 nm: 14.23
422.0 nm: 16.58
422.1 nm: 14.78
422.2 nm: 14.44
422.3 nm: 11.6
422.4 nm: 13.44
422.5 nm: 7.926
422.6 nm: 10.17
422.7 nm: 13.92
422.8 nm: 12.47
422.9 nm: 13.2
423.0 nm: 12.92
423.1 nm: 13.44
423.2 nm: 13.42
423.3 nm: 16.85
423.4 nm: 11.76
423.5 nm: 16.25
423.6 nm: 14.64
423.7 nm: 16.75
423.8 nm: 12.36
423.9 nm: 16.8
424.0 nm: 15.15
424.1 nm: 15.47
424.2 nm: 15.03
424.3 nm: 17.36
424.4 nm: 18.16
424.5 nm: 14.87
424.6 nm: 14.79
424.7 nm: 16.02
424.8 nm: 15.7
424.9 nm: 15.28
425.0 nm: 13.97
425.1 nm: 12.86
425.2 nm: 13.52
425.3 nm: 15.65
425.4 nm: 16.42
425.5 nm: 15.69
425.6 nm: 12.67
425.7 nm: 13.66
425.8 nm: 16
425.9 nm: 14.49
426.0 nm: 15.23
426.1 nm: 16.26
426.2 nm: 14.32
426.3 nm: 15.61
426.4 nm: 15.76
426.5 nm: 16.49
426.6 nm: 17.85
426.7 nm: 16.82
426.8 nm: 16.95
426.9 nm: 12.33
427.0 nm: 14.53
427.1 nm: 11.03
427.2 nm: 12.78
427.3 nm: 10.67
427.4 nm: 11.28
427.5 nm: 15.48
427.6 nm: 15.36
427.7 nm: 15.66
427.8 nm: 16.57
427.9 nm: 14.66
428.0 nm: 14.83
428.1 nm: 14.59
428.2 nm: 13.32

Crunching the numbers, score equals 1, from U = 0.6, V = 2.0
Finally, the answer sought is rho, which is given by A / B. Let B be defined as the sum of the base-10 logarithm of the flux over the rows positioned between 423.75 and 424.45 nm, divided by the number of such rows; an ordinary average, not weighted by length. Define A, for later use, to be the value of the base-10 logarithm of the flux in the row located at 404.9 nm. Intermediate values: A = 1.09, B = 1.19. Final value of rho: 0.91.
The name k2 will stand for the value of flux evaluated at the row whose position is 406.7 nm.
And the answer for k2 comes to 14.28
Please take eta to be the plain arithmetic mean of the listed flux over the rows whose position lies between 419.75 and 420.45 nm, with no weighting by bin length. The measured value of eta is 12.1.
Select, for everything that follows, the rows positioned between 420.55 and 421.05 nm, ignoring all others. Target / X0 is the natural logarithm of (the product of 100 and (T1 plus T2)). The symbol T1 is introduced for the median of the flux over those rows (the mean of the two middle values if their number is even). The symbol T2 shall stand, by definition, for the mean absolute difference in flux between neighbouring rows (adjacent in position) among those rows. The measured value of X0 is 7.36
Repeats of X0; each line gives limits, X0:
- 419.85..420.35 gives 7.30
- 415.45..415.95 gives 7.28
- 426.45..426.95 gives 7.53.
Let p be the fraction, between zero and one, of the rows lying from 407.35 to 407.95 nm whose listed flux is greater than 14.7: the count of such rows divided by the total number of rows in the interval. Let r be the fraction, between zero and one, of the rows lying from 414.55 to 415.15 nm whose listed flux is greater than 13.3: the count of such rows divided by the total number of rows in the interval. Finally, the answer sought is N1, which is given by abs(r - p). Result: 0.33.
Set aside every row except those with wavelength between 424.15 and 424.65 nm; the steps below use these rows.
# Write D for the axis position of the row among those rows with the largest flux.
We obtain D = 424.4 nm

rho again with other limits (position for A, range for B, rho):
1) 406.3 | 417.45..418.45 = 0.98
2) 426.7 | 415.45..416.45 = 1.08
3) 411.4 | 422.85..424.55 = 0.88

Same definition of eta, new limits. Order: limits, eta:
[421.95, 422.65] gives 12.7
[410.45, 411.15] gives 13.4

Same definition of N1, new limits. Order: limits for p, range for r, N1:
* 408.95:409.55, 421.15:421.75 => 0.67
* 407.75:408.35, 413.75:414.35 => 0.67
